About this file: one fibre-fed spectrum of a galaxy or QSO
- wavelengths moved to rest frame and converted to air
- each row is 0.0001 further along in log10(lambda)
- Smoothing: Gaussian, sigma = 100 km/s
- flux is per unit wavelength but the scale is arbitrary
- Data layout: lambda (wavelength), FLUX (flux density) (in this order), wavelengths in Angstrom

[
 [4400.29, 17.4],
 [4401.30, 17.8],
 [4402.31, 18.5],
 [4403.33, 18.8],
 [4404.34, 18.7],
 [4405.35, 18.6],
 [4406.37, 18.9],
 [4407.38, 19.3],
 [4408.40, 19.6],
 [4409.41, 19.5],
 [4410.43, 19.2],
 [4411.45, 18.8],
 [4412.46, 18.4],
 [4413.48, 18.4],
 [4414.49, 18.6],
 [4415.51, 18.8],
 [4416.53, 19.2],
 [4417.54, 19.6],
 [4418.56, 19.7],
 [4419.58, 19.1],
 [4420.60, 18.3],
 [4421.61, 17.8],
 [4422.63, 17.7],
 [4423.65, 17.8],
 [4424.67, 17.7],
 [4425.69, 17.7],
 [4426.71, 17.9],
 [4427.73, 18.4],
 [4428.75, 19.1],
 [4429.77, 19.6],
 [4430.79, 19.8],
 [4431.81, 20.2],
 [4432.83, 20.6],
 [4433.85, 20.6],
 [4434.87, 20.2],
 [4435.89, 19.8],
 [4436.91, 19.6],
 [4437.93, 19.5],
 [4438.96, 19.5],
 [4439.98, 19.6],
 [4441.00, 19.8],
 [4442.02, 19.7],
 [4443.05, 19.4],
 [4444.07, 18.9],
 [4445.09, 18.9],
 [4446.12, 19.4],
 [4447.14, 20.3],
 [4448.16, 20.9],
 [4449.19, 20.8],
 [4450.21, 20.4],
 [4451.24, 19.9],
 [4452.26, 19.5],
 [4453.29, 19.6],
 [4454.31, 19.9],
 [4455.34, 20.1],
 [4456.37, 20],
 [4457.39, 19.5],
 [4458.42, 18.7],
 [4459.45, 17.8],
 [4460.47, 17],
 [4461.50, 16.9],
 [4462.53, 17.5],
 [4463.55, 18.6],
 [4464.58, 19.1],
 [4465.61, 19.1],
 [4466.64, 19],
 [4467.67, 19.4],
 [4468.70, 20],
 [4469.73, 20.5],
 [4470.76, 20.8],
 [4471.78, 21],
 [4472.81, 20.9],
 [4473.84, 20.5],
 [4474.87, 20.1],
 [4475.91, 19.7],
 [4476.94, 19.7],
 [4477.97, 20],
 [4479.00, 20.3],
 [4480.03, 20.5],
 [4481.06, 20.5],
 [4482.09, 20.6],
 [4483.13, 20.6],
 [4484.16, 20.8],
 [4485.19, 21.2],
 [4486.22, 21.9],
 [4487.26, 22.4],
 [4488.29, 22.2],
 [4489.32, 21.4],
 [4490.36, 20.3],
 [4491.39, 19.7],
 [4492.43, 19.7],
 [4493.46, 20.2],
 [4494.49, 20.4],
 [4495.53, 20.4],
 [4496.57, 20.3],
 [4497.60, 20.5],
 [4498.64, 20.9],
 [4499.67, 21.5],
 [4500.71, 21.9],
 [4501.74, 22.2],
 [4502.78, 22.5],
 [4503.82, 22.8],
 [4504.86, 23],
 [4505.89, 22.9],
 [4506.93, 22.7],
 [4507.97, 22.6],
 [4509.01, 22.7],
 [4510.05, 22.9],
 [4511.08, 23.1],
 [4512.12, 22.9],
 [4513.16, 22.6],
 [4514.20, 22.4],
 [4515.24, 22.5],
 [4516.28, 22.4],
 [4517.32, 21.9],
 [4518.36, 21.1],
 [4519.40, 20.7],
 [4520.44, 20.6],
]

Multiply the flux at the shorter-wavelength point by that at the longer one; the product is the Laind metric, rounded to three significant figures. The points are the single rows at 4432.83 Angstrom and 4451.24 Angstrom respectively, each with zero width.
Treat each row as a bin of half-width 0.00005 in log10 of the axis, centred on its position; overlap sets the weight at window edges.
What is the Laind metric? 410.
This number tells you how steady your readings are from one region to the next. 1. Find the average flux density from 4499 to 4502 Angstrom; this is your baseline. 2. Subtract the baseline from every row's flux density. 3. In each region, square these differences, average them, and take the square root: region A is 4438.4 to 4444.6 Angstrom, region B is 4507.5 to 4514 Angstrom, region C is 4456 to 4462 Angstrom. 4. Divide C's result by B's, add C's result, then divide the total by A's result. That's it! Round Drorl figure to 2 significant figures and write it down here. 3.2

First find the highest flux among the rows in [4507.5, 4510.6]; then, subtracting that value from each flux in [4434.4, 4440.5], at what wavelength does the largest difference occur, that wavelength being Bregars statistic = 4434.87 Angstrom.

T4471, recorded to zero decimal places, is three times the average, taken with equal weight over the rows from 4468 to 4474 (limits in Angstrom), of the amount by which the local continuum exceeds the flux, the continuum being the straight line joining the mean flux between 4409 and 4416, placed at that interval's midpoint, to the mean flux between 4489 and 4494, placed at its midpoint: -2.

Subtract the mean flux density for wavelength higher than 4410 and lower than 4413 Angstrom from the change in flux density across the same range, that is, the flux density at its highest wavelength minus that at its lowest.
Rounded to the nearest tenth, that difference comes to -19.6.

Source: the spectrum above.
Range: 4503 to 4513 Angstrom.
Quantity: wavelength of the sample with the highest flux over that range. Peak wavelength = 4511.08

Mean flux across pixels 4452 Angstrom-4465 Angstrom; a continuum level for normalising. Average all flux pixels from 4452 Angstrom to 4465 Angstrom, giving 18.8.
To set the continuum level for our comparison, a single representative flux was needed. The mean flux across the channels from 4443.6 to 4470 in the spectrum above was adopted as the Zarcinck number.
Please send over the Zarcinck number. 19.3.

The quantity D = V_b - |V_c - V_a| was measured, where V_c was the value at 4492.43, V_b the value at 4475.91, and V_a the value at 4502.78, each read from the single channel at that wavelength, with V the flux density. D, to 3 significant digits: 16.9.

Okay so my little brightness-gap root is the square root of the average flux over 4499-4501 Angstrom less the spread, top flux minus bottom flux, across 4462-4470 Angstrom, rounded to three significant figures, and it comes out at 4.32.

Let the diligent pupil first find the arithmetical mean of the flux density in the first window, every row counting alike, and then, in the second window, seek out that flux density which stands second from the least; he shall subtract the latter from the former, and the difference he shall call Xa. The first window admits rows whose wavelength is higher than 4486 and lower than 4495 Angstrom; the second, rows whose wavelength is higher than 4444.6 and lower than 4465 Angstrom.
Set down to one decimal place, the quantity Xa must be 3.9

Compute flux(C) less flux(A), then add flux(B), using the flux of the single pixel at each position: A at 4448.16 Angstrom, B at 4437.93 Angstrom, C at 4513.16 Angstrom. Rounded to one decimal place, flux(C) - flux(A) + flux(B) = 21.2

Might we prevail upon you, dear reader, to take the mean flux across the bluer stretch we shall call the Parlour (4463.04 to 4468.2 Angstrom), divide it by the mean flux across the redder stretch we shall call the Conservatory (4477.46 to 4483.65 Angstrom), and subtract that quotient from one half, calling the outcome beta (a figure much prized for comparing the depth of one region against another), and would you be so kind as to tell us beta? -0.43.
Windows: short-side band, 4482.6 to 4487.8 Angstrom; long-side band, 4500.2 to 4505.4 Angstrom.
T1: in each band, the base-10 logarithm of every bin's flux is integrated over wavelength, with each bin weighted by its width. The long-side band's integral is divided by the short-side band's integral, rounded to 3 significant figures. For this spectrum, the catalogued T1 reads 1.02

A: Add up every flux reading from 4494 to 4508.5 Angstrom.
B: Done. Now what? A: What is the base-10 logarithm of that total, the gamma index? 2.48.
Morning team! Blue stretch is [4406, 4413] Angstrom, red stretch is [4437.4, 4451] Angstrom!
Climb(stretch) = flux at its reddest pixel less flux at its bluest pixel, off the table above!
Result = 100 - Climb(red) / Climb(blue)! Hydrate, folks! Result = 102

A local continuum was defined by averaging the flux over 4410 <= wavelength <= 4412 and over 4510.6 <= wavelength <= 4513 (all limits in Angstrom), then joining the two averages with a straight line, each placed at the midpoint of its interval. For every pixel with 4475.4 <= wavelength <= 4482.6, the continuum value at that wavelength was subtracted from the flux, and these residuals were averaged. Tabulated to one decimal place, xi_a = -1.5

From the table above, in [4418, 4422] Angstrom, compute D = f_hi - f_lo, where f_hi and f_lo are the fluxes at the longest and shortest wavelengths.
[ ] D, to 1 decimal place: -1.9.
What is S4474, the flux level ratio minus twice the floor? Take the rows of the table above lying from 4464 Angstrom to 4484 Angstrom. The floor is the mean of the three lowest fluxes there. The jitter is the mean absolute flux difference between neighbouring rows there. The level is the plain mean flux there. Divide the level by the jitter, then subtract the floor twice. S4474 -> 46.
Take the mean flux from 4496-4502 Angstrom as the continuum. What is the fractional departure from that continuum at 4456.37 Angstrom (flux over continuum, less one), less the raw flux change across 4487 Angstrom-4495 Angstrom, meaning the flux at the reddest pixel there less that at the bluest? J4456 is 1.94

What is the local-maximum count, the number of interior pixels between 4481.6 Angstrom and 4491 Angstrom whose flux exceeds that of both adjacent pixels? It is 1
